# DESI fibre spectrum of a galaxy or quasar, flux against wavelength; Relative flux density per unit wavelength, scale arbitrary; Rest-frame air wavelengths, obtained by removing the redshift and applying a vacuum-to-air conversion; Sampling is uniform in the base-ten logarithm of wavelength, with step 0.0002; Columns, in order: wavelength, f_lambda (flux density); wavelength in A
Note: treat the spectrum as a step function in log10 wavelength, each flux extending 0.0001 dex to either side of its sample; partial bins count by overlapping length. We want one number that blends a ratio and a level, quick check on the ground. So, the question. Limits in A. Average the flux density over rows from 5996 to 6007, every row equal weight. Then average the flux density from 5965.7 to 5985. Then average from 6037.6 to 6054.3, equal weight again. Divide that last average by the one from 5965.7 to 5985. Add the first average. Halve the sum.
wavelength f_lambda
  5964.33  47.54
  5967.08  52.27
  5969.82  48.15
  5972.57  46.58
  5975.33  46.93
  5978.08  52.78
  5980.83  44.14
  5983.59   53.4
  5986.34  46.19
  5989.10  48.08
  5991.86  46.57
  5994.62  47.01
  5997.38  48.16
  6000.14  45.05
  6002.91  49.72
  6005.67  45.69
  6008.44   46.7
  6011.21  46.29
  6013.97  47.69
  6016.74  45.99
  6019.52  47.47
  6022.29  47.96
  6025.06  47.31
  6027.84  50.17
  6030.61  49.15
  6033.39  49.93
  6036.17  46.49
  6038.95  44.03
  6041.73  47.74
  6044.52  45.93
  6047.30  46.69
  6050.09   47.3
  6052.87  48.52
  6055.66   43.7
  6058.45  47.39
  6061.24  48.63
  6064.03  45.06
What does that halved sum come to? 24.1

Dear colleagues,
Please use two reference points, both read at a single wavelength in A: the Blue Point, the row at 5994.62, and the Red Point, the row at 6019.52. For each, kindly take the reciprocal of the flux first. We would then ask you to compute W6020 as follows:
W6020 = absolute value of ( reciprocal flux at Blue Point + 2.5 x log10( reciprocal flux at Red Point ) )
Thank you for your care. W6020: 4.17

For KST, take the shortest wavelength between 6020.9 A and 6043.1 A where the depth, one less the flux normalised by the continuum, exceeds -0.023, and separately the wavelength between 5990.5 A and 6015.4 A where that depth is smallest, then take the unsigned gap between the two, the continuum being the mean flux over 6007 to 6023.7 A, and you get 19.4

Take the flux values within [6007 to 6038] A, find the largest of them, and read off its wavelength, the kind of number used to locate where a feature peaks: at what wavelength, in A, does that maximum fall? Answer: 6027.84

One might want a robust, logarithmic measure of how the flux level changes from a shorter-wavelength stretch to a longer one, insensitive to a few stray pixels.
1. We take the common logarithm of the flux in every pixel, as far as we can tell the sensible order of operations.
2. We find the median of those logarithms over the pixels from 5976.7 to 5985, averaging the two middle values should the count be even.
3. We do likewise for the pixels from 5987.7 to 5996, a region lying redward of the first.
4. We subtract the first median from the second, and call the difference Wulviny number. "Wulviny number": -0.050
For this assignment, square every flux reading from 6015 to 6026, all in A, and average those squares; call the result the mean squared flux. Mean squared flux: 2227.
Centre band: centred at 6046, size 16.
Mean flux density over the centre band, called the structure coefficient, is 46.7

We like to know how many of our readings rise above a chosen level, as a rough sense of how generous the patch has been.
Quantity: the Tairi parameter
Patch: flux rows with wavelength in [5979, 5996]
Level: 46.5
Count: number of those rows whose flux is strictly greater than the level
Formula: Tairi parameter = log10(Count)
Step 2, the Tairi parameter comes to 0.60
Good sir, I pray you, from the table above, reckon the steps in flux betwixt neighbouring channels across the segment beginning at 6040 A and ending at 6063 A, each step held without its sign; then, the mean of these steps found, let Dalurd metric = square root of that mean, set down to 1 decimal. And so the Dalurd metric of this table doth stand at 1.4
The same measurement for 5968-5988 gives 2.3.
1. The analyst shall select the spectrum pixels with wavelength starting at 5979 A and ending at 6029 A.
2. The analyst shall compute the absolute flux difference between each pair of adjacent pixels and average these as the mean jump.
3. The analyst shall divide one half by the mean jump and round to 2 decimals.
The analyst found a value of 0.20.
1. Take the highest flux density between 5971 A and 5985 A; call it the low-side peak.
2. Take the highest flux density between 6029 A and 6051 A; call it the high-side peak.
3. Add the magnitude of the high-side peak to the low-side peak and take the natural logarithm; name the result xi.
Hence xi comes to 4.64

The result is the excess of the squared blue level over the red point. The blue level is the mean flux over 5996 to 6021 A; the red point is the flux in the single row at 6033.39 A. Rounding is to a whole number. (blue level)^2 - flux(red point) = 2157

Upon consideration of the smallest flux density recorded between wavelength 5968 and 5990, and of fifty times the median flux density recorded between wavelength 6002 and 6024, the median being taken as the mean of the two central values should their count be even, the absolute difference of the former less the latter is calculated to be 2310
